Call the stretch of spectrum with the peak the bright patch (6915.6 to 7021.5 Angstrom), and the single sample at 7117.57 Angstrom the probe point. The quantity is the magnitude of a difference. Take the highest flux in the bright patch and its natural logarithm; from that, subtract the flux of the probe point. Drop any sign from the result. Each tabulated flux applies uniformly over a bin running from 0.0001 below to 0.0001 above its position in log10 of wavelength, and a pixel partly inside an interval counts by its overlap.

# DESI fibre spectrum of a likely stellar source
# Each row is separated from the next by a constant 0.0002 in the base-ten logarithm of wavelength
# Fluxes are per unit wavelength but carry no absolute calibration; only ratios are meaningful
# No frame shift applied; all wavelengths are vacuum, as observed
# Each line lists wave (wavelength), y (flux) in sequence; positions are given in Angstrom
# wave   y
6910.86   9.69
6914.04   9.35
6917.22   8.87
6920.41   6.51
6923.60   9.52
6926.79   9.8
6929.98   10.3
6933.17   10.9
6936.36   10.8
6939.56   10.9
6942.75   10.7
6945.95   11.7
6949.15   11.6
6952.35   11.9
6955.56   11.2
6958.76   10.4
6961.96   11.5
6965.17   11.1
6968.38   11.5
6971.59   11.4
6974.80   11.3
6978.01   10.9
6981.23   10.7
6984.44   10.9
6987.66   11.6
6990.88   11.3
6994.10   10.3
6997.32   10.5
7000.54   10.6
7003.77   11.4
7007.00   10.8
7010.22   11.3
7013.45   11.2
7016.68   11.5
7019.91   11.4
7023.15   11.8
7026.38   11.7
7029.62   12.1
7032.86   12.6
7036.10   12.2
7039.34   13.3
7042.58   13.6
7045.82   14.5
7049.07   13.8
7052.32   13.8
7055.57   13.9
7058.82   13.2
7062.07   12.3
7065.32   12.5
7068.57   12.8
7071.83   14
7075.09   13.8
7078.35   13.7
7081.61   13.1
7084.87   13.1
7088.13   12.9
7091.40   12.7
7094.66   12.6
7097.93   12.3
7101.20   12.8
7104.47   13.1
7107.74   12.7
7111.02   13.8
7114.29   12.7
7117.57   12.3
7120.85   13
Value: 9.8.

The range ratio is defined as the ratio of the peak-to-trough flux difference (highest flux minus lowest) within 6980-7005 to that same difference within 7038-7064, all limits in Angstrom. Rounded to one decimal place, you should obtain 0.6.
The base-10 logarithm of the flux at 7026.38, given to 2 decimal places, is 1.07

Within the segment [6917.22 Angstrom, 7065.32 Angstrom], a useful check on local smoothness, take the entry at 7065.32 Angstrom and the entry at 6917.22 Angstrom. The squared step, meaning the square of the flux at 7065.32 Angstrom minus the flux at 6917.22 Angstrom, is 13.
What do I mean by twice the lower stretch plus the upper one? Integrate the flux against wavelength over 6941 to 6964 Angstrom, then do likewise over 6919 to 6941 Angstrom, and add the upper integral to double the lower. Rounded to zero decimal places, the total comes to 692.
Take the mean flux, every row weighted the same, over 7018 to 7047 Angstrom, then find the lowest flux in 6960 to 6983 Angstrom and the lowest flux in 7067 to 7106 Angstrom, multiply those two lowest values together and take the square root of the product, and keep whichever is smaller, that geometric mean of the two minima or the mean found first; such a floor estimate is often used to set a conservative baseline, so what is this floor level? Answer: 11.5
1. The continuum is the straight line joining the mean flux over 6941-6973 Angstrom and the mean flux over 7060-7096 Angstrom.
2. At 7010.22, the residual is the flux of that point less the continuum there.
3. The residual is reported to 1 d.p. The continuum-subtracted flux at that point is -0.8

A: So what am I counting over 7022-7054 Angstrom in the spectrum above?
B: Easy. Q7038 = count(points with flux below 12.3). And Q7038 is 4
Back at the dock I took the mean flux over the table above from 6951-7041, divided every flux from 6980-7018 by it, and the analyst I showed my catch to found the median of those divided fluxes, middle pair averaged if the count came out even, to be 0.972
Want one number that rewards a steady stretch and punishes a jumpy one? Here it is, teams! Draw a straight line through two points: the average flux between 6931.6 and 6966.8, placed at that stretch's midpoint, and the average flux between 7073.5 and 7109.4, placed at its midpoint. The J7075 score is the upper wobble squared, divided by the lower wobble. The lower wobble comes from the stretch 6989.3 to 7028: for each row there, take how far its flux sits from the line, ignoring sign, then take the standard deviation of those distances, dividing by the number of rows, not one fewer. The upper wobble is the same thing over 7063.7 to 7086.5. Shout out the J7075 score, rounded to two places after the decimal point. 0.55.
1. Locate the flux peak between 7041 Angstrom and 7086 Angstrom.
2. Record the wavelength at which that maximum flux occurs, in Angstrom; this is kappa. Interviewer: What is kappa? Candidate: 7045.82 Angstrom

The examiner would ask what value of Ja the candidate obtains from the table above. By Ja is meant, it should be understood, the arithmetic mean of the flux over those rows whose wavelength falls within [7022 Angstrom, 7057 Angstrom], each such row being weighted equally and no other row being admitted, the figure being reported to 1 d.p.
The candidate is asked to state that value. 13.0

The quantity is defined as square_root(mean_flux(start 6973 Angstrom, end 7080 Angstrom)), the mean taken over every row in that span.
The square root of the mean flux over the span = 3.49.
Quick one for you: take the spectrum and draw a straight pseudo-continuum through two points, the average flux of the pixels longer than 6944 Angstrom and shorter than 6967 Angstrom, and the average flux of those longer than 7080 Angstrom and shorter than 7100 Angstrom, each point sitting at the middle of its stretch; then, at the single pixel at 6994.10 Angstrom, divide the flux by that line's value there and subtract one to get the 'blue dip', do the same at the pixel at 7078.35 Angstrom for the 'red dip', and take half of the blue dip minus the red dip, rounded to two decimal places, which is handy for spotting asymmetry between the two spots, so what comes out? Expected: -0.10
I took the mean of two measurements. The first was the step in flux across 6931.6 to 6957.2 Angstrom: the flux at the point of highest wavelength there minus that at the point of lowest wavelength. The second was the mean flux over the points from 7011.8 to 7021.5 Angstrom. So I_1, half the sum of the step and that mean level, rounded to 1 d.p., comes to 5.8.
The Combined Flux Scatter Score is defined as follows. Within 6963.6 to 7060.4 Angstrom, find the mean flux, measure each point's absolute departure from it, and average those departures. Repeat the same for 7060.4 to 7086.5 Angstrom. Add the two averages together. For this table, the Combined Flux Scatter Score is 1.45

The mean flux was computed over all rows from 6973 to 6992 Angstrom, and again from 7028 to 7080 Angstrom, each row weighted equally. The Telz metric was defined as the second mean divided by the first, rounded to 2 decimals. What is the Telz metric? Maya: 1.19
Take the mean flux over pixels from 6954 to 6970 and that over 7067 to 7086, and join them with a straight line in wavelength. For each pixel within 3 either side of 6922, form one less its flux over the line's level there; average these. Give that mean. 0.23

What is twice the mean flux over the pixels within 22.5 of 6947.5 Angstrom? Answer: 22.0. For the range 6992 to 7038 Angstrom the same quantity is 22.8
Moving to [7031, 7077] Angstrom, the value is 26.6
